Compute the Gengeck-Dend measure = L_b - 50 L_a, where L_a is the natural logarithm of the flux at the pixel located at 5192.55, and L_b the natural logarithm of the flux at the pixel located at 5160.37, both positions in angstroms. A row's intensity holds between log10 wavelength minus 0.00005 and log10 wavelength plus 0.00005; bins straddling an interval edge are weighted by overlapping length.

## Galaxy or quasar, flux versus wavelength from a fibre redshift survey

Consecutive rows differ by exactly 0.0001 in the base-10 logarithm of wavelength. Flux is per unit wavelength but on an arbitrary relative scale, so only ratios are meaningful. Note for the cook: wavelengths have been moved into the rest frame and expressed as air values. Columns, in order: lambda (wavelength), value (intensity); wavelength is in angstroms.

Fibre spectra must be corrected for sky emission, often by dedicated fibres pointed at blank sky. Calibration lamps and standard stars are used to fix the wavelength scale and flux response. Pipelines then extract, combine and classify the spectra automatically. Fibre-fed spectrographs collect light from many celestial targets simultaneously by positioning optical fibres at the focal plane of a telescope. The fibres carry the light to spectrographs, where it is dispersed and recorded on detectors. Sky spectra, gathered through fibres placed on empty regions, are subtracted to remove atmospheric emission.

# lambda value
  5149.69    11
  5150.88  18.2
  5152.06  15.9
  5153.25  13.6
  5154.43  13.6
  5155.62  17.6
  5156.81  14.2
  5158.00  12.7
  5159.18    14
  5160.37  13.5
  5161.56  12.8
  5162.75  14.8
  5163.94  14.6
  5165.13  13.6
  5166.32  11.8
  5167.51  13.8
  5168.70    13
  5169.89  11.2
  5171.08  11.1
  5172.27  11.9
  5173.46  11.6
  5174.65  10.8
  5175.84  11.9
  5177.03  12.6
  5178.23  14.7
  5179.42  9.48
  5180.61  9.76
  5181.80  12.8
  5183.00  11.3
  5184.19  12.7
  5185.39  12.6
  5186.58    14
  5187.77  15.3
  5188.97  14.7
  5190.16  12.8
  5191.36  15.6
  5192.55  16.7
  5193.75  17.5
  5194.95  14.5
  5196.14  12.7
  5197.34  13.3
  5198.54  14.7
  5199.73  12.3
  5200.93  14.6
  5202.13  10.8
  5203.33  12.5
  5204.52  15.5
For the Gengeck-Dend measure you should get -138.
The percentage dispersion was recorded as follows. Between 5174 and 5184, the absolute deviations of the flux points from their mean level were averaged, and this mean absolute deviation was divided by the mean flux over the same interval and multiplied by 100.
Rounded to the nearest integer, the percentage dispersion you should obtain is 11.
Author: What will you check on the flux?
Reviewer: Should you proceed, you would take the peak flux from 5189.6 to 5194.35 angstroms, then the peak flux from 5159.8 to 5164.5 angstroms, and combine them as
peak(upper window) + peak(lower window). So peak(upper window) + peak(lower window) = 32.3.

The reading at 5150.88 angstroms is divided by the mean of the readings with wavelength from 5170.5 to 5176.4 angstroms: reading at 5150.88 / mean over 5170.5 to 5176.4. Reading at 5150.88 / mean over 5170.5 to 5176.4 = 1.59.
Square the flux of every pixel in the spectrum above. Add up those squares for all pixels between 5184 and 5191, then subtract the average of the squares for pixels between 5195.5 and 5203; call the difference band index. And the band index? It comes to 958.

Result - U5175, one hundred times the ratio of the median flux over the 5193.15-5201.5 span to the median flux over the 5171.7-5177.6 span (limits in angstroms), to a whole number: 122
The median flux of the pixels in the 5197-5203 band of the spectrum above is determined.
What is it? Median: 13.3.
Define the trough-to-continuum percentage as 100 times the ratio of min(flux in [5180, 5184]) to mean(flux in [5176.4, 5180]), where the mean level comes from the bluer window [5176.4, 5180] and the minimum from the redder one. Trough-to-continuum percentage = 80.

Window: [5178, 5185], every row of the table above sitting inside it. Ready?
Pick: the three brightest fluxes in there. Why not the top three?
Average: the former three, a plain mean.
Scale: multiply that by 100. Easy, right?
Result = 1340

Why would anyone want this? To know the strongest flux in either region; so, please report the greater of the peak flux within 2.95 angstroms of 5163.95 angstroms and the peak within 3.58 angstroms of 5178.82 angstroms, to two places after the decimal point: 14.80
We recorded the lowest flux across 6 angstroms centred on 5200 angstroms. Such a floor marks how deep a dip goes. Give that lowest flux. 10.8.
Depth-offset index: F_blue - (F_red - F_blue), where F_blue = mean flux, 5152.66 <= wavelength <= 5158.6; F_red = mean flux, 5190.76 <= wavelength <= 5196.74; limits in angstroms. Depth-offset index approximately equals 13.3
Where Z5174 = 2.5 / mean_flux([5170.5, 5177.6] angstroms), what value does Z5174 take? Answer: 0.21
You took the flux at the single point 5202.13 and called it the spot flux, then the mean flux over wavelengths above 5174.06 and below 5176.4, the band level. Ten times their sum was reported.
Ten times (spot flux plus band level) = 222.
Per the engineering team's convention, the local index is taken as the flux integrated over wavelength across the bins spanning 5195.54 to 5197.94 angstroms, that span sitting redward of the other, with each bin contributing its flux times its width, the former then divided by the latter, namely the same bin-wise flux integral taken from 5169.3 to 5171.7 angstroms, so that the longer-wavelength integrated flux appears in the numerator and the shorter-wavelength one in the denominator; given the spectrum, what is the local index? 1.17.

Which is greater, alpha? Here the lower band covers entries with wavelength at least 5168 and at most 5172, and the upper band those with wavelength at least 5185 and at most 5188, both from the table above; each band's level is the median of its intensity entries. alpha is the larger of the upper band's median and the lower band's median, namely 14.0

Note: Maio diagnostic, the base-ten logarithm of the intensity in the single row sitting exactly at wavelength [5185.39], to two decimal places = 1.10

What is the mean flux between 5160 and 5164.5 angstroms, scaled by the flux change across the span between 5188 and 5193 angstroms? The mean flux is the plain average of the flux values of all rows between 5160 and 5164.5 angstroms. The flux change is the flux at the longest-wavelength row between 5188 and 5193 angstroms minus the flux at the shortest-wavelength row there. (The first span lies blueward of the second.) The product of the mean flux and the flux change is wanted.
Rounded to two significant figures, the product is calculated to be 28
